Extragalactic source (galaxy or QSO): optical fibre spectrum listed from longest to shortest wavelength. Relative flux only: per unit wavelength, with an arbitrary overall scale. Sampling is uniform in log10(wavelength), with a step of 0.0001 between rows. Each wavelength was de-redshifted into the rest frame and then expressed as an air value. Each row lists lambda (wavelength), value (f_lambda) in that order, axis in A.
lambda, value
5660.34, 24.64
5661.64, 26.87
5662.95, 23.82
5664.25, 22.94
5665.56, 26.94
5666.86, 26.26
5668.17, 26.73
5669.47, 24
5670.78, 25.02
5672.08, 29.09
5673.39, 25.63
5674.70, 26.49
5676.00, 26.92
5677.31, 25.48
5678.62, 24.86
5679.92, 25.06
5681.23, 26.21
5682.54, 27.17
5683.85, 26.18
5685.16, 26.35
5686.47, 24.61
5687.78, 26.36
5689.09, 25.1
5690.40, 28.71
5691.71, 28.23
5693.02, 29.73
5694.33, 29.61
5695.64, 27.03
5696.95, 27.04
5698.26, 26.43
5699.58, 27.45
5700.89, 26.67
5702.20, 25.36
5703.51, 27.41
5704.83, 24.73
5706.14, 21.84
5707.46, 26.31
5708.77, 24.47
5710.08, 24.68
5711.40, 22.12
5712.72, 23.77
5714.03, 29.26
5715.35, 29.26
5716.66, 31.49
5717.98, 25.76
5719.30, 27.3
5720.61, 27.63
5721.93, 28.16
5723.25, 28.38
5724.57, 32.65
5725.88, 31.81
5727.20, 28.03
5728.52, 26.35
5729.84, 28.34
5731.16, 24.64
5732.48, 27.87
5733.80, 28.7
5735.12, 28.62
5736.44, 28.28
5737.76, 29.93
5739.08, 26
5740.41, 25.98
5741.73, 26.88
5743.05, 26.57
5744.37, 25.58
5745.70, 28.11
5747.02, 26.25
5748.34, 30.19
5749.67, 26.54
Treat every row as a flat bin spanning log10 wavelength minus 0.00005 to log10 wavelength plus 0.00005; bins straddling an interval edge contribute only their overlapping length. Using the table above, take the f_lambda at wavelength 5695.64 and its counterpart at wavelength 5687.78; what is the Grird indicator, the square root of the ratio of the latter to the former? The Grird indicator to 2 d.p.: 0.99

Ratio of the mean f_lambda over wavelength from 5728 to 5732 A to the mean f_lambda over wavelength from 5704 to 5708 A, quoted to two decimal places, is 1.09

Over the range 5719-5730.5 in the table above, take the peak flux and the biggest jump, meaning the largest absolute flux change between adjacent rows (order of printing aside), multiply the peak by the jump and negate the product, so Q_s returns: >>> -139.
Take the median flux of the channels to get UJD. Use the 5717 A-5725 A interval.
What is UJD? 27.9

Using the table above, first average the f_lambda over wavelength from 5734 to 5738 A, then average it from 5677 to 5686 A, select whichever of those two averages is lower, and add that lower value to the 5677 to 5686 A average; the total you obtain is 51.8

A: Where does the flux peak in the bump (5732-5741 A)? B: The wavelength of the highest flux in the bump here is 5737.76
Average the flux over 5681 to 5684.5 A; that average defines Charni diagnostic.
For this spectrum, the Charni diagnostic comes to 26.5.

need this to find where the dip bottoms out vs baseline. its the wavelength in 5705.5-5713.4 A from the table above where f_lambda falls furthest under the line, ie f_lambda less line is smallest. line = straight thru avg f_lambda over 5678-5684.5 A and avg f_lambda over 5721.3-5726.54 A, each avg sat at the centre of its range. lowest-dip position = 5711.40 A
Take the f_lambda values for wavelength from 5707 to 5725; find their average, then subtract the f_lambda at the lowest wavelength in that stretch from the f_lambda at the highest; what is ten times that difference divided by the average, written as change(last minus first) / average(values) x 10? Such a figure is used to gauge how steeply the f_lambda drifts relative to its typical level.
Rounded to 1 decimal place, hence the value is 2.3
